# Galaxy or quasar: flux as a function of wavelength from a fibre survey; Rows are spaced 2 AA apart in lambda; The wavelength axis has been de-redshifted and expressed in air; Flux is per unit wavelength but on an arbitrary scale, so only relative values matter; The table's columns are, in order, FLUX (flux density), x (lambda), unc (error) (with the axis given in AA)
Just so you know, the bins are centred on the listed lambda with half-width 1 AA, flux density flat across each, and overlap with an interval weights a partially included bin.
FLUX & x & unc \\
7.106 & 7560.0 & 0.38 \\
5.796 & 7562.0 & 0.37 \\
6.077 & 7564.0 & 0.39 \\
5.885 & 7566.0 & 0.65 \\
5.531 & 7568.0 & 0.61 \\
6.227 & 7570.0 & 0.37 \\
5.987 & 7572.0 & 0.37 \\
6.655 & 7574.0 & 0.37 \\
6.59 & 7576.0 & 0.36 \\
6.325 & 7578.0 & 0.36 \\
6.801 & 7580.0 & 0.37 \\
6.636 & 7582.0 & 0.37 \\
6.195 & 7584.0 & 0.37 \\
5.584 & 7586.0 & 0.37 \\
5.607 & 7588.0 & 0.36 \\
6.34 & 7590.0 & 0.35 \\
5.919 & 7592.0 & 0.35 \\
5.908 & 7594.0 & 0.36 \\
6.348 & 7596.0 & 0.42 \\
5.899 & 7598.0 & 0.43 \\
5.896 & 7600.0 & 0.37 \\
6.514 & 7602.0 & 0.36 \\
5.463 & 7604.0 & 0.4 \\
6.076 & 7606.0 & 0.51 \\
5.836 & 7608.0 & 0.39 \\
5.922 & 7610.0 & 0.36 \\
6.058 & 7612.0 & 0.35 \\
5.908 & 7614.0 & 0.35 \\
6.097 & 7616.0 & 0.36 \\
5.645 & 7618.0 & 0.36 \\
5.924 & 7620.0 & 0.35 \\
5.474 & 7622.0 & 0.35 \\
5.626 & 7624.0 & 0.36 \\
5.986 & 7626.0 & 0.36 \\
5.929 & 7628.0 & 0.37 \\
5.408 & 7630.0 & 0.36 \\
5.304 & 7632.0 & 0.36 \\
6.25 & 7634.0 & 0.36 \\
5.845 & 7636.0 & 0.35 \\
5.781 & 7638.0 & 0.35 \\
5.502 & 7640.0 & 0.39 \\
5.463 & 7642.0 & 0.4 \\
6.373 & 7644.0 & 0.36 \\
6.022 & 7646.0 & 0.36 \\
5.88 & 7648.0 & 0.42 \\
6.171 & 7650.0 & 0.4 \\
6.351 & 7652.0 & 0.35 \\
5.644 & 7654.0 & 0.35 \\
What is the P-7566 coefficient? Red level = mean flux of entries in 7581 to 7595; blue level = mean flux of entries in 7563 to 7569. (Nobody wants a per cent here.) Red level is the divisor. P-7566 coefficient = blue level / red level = 0.97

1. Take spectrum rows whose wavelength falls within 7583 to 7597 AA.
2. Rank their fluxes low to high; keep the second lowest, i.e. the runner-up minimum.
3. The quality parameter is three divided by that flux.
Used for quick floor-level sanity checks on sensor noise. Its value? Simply 0.54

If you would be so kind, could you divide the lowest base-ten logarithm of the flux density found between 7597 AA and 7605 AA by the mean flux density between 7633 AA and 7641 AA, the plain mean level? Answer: 0.126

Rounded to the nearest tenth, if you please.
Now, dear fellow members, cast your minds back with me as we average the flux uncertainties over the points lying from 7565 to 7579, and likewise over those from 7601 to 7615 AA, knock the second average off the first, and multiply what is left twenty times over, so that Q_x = 1.1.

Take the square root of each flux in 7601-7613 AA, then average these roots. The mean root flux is 2.44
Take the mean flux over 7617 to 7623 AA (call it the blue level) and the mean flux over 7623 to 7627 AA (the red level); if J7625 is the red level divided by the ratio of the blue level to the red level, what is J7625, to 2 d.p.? 5.93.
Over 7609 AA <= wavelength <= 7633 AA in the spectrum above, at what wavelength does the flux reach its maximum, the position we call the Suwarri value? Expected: 7616.0 AA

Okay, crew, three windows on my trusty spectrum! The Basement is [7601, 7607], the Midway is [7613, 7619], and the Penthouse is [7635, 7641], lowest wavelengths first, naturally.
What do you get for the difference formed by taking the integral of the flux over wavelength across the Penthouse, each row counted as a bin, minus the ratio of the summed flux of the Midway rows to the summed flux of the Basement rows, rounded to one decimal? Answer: 33.3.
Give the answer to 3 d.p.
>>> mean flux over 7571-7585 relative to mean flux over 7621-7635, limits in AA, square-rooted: 1.063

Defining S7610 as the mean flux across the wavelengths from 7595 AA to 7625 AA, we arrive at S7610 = 5.91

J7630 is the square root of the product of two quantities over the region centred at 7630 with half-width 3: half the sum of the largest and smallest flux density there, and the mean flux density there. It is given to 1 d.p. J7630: 5.6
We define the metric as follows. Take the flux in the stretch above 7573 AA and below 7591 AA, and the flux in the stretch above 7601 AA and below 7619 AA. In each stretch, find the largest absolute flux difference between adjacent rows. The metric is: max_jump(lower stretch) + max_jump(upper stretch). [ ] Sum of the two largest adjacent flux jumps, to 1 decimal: 1.8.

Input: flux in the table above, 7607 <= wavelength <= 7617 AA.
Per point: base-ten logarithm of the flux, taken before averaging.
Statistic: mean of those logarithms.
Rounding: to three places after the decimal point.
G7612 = 0.775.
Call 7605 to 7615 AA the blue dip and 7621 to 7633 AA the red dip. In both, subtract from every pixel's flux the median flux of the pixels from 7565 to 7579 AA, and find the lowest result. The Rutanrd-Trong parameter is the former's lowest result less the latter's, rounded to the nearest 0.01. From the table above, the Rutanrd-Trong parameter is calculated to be 0.53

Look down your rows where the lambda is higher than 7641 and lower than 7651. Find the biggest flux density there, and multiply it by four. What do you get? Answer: 25.5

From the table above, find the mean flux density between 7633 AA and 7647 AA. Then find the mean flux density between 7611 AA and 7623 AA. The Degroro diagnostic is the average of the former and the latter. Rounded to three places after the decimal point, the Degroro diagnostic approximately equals 5.871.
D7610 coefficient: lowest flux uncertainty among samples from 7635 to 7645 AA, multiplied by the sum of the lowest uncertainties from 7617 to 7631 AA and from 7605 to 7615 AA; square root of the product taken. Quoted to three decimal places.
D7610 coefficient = 0.495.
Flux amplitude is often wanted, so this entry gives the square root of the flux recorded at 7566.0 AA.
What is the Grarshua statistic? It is 2.43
